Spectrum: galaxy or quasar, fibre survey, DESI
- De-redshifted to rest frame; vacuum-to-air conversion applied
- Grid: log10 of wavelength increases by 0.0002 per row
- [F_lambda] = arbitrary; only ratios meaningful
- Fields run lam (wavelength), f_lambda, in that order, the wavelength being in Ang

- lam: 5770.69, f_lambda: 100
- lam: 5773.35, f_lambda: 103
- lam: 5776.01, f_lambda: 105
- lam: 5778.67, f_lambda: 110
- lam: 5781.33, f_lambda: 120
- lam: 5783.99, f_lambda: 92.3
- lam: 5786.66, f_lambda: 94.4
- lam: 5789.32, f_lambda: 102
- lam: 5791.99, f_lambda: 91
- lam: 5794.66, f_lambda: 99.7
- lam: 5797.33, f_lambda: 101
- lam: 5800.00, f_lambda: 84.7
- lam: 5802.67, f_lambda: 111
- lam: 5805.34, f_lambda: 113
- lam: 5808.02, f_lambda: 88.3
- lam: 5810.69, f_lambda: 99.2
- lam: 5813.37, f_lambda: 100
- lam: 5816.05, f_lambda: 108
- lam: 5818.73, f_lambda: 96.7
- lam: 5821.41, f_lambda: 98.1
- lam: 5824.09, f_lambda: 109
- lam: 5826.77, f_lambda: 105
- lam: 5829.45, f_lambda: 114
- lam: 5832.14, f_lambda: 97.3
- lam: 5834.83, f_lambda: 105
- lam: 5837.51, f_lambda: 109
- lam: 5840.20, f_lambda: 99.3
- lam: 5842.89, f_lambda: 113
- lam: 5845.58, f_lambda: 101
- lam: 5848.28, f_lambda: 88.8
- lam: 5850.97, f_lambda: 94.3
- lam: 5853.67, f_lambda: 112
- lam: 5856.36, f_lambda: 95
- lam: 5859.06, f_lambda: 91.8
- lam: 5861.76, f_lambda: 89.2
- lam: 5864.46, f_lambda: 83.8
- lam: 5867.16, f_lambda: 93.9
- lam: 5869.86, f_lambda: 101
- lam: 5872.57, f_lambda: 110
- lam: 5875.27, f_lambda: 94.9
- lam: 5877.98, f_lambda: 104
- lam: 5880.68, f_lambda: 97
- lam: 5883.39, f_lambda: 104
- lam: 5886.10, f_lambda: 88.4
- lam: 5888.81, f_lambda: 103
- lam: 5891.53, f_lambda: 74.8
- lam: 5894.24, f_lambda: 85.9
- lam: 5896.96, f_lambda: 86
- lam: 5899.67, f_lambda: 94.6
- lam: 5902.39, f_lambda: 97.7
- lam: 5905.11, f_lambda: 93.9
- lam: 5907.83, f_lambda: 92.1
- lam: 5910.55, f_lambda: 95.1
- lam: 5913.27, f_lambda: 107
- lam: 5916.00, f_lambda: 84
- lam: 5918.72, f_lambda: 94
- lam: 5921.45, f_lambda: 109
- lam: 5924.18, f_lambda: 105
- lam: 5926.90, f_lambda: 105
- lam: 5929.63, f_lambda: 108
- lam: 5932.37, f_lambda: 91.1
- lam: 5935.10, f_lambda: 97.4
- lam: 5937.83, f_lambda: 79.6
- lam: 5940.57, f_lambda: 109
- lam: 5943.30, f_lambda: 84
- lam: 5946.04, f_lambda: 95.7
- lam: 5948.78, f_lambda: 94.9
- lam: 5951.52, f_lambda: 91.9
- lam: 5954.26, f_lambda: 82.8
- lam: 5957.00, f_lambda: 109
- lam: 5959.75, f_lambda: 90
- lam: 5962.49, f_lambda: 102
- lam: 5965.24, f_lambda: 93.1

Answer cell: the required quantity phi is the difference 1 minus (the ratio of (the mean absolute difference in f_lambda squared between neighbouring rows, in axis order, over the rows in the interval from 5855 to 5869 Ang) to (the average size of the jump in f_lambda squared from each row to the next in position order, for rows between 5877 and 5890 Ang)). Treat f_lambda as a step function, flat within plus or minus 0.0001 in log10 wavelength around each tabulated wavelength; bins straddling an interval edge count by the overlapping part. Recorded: 0.56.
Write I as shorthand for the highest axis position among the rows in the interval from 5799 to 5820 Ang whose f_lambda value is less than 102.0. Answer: 5818.73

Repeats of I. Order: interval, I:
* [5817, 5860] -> 5859.06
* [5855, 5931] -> 5918.72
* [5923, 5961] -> 5959.75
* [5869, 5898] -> 5896.96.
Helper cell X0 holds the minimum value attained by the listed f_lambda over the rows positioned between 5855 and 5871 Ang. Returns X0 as 83.8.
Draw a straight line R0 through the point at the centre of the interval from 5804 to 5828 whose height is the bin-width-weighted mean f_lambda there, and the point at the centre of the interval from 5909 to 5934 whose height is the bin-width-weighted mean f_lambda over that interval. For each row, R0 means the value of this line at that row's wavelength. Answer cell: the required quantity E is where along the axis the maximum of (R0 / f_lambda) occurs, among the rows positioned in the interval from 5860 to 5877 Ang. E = 5864.46 Ang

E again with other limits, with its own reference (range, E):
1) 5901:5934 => 5916.00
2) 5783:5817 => 5800.00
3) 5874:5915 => 5891.53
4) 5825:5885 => 5864.46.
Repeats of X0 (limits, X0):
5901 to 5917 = 84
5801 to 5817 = 88.3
